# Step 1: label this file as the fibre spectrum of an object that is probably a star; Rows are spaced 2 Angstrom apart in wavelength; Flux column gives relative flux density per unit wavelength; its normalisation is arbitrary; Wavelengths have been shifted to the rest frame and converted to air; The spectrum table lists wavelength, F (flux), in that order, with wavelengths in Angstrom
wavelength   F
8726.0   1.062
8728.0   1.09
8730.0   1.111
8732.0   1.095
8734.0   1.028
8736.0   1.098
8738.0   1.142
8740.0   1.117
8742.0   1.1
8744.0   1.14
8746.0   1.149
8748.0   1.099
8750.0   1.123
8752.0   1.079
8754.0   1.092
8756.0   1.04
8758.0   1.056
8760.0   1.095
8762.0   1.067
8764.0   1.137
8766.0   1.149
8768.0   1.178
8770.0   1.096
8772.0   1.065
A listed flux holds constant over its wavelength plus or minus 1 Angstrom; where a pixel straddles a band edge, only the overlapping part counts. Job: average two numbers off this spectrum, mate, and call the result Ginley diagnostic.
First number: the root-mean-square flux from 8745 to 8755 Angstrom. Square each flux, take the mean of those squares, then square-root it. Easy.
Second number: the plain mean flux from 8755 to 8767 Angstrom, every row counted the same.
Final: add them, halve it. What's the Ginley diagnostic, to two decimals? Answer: 1.10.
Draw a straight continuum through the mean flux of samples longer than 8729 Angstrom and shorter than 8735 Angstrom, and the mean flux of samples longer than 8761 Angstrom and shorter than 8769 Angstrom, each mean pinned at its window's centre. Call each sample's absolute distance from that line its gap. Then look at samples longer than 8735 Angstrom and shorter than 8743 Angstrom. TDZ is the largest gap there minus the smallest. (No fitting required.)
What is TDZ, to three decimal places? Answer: 0.049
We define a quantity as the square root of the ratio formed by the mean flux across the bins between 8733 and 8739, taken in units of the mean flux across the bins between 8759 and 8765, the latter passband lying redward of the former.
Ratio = 1.00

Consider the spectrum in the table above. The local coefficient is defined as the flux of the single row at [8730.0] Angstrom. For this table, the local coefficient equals 1.111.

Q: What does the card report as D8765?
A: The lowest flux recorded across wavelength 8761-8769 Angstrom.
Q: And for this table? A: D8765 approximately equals 1.067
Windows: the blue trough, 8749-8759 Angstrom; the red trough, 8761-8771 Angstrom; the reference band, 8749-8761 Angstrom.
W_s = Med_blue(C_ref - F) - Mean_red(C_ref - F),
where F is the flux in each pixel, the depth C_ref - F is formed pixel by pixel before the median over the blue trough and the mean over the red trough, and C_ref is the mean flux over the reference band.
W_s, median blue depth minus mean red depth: 0.046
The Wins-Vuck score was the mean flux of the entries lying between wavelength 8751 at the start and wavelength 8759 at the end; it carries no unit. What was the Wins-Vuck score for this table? 1.07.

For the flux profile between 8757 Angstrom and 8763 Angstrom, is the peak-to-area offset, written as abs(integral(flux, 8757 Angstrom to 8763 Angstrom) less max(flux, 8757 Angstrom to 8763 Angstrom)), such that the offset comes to 5.34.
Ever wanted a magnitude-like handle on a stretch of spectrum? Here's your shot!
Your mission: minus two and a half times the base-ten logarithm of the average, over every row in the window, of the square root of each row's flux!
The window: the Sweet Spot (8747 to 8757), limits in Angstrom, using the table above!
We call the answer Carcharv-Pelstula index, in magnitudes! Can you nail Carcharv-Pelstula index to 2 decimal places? -0.05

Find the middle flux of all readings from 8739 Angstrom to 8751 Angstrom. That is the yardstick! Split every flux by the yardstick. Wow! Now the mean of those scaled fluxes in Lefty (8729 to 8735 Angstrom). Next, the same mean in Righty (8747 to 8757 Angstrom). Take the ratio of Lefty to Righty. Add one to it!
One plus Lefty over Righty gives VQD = 1.99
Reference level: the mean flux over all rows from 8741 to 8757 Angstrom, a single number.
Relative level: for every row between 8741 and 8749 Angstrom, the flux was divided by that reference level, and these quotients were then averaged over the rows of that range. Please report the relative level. 1.02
